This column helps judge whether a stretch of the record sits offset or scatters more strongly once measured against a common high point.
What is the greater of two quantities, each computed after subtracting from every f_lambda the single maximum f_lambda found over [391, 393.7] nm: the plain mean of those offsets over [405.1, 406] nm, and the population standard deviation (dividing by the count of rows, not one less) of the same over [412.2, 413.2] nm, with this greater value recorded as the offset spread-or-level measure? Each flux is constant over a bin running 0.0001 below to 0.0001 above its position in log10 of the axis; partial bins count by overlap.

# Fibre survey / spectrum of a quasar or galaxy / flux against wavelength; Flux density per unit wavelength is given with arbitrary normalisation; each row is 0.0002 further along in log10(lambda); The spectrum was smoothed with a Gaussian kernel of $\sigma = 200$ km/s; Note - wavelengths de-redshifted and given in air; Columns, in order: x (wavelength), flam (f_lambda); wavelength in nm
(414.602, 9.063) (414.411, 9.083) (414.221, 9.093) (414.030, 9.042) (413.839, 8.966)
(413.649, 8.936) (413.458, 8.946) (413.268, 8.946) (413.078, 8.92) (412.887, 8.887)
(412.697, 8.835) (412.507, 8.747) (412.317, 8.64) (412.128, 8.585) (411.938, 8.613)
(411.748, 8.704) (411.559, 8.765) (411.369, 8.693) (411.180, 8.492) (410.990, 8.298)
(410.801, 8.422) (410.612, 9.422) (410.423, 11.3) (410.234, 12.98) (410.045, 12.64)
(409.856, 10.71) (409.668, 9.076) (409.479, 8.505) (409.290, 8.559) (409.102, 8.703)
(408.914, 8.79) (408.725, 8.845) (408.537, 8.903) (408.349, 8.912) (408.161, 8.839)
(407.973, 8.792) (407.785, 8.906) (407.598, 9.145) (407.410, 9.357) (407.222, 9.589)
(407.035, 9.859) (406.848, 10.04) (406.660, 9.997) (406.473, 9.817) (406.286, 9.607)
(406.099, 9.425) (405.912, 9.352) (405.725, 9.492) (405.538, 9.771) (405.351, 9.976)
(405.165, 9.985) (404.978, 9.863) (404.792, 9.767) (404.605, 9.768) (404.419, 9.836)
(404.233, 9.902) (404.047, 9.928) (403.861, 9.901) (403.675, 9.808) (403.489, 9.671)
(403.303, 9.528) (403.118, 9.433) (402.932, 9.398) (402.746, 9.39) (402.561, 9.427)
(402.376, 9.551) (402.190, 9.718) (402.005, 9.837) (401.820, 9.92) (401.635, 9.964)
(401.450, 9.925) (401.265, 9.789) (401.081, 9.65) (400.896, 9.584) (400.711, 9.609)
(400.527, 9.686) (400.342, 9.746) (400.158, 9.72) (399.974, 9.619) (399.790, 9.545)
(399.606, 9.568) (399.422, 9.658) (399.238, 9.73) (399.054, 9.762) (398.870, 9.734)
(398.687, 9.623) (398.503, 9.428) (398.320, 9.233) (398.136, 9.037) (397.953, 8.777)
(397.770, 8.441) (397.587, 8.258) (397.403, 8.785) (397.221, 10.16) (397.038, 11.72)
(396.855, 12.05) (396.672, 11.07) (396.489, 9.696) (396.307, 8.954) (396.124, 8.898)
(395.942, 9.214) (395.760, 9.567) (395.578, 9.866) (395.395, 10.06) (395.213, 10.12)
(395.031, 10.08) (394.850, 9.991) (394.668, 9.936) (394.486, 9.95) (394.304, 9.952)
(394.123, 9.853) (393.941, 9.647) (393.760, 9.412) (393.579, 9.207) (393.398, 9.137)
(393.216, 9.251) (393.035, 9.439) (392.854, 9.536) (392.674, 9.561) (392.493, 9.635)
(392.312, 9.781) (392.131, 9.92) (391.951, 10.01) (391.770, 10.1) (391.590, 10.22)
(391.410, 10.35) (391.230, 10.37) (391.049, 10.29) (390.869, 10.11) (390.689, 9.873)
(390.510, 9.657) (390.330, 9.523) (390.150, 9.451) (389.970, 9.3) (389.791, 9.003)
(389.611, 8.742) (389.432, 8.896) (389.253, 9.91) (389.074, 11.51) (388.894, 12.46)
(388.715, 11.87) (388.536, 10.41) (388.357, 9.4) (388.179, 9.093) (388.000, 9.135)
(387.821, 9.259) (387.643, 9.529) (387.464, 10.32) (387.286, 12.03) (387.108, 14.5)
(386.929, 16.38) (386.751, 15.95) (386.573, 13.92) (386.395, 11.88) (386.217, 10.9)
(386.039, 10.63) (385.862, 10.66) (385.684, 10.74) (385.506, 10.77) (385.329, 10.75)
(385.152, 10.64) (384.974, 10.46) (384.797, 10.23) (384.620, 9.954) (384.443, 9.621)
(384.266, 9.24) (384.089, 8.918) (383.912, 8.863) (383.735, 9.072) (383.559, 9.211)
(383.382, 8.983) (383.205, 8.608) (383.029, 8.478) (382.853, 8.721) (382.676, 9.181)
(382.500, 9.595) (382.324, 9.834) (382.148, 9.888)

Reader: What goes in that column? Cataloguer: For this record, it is 0.10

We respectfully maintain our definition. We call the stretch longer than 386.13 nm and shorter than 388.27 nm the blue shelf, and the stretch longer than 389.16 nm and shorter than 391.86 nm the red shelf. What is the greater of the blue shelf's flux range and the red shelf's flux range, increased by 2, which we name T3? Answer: 9.3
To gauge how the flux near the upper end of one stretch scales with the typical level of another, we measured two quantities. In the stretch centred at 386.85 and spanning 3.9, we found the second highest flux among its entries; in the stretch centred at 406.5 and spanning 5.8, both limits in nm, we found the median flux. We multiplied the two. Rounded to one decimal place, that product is 153.2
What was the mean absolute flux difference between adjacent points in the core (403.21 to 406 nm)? 0.10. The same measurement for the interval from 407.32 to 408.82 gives 0.11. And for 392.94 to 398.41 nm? 0.36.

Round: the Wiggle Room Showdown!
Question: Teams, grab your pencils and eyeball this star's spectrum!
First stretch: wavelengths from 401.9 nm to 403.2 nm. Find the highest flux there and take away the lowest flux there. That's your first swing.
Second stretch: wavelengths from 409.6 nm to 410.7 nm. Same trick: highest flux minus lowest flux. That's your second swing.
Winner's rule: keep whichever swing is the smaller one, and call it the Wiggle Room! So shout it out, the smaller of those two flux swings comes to 0.45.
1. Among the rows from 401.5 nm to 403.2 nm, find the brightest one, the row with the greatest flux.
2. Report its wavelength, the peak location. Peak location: 401.635 nm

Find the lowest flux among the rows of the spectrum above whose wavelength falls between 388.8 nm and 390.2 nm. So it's 8.742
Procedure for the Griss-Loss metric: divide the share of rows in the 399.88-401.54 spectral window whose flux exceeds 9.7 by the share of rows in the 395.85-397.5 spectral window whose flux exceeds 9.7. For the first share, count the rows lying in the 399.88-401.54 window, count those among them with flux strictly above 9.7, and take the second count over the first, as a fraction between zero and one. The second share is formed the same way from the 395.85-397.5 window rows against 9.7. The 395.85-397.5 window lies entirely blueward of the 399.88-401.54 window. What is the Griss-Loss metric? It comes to 1.00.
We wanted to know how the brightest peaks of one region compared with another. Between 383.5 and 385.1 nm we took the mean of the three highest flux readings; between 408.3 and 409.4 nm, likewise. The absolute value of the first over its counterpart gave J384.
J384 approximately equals 1.15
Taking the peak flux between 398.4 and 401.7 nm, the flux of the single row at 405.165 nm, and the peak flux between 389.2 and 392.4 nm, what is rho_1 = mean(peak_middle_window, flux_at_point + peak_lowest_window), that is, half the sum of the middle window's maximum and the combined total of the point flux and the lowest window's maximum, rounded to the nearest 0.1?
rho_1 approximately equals 15.2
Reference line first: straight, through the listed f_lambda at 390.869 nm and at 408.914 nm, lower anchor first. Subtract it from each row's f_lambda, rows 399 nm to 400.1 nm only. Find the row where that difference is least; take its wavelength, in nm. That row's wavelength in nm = 399.790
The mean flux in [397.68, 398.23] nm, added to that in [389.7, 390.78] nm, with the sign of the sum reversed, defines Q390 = -18.2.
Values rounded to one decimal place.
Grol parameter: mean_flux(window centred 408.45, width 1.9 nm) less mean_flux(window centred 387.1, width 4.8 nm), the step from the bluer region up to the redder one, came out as -2.4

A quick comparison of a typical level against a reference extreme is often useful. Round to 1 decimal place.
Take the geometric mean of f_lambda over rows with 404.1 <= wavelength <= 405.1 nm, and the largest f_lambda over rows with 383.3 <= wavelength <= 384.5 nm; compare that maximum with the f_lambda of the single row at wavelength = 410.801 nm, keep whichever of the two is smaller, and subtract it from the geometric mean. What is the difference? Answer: 1.4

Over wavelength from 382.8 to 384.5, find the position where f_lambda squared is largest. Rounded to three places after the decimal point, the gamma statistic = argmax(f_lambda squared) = 384.443 nm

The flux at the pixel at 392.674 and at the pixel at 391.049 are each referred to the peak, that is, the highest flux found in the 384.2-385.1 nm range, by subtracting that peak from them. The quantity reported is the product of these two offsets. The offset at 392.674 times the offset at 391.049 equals 0.2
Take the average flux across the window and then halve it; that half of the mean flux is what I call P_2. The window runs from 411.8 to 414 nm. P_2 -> 4.41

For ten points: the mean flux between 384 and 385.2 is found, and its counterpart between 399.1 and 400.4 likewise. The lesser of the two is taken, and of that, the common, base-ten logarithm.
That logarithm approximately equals 0.98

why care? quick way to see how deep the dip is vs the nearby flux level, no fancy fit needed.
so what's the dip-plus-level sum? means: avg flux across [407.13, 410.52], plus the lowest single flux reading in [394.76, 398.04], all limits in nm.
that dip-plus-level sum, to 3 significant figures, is 17.8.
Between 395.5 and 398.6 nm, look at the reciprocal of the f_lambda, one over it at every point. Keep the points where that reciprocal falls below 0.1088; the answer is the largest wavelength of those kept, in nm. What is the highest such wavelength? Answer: 398.503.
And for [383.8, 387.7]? 387.643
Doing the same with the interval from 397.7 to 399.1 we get 399.054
